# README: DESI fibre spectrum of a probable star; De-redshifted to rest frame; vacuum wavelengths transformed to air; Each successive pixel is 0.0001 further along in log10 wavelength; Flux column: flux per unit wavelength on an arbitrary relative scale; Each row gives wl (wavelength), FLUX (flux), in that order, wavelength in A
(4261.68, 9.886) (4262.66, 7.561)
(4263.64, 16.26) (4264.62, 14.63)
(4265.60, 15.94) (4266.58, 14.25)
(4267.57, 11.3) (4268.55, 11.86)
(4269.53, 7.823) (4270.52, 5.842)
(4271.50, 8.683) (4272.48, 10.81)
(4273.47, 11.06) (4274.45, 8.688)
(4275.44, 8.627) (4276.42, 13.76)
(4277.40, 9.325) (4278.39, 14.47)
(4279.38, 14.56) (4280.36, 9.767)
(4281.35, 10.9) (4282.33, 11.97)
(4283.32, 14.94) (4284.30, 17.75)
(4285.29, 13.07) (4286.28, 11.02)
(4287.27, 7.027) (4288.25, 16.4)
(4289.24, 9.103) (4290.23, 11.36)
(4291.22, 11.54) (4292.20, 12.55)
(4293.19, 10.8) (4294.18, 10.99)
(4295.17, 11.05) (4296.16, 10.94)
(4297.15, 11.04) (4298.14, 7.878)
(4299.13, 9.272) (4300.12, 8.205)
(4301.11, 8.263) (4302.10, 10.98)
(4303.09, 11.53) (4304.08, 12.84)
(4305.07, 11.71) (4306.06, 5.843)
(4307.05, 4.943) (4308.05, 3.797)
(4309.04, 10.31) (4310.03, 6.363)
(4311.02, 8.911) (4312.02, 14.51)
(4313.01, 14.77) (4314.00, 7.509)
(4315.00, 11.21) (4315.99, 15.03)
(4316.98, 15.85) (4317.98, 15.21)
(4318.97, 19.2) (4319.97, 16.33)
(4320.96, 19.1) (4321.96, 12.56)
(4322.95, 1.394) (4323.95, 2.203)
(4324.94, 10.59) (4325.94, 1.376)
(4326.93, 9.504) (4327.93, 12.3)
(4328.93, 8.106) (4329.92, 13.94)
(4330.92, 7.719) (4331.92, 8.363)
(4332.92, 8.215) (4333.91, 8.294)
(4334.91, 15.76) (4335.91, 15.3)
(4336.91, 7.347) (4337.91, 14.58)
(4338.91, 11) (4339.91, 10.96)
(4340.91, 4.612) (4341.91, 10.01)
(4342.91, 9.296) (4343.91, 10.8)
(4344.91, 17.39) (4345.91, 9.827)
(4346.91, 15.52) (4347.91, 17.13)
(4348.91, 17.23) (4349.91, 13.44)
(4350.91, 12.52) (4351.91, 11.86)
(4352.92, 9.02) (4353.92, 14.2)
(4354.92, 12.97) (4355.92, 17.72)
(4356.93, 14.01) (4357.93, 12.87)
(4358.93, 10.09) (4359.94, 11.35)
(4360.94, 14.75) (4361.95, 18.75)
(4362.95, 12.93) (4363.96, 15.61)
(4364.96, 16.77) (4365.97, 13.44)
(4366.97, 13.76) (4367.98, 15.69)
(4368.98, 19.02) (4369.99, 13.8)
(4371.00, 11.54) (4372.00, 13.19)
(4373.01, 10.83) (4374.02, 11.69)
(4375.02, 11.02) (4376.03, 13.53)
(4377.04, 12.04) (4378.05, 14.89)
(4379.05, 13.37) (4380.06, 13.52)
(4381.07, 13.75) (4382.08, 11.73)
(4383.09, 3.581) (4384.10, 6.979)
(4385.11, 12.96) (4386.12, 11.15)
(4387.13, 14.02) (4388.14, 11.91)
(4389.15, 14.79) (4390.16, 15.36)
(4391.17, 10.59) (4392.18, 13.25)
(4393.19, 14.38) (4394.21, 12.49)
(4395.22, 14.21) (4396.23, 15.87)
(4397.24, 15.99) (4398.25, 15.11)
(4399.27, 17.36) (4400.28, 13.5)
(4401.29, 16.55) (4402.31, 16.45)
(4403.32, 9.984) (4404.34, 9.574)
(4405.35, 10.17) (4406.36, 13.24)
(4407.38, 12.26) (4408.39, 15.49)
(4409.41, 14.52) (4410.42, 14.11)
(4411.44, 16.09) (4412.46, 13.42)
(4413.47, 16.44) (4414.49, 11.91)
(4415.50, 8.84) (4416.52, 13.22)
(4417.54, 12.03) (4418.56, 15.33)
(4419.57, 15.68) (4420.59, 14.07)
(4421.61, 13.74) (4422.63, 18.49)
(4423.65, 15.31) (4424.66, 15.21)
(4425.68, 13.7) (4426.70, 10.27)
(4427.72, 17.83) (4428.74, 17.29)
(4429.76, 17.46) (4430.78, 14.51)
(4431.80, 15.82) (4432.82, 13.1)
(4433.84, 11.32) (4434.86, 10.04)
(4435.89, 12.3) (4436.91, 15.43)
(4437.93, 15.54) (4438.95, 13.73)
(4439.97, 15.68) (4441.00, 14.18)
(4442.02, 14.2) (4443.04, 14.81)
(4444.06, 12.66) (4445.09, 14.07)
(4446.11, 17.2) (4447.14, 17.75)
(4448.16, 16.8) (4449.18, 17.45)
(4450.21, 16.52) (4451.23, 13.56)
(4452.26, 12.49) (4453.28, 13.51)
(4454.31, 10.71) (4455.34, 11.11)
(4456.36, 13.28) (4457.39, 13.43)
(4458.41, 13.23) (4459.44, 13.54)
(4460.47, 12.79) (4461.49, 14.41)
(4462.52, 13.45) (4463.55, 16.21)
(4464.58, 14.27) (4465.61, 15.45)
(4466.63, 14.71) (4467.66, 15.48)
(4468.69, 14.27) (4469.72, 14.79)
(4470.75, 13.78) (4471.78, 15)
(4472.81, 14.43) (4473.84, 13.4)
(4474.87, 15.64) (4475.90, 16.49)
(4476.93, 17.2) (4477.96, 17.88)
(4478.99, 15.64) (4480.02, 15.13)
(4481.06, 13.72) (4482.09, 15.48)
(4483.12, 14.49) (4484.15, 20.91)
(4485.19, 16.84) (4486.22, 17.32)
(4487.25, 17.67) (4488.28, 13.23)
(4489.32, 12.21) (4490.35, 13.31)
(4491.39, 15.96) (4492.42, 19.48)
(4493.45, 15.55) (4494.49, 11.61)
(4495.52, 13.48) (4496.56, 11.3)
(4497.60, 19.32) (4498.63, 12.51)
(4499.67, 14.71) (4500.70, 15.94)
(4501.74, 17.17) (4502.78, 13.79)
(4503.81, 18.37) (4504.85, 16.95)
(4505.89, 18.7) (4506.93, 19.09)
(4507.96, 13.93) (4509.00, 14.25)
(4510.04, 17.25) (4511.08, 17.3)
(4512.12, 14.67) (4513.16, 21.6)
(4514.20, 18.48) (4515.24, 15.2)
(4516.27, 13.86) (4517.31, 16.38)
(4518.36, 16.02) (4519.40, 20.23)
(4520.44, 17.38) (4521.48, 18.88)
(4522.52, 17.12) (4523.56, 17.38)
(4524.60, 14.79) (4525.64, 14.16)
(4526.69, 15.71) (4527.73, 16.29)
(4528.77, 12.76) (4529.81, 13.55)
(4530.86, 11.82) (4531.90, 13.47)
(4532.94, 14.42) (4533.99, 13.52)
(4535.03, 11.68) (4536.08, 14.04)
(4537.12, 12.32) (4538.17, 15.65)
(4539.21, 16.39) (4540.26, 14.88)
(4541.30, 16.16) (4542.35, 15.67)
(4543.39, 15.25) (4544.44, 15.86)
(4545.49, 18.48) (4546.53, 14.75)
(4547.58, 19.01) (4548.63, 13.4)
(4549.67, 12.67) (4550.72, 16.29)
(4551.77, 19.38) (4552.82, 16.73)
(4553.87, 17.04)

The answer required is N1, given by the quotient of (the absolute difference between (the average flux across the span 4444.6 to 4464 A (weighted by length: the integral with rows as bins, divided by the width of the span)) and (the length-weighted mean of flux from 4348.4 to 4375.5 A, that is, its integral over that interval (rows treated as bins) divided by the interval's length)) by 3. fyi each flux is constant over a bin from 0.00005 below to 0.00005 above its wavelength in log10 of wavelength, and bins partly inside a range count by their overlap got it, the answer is 0.19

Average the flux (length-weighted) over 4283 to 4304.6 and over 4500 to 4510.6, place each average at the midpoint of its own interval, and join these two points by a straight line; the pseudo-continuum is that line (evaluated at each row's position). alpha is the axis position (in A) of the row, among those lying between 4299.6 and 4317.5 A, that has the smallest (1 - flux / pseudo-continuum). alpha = 4316.98 A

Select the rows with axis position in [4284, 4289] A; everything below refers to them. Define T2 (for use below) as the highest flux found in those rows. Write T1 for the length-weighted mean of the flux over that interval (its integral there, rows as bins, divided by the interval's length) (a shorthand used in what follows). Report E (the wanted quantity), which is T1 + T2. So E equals 30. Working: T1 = 12.7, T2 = 17.75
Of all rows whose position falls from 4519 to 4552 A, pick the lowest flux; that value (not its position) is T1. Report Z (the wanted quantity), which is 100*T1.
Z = 1168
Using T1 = 11.68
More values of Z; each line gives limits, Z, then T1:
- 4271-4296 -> 703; 7.027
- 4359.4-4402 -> 358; 3.581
